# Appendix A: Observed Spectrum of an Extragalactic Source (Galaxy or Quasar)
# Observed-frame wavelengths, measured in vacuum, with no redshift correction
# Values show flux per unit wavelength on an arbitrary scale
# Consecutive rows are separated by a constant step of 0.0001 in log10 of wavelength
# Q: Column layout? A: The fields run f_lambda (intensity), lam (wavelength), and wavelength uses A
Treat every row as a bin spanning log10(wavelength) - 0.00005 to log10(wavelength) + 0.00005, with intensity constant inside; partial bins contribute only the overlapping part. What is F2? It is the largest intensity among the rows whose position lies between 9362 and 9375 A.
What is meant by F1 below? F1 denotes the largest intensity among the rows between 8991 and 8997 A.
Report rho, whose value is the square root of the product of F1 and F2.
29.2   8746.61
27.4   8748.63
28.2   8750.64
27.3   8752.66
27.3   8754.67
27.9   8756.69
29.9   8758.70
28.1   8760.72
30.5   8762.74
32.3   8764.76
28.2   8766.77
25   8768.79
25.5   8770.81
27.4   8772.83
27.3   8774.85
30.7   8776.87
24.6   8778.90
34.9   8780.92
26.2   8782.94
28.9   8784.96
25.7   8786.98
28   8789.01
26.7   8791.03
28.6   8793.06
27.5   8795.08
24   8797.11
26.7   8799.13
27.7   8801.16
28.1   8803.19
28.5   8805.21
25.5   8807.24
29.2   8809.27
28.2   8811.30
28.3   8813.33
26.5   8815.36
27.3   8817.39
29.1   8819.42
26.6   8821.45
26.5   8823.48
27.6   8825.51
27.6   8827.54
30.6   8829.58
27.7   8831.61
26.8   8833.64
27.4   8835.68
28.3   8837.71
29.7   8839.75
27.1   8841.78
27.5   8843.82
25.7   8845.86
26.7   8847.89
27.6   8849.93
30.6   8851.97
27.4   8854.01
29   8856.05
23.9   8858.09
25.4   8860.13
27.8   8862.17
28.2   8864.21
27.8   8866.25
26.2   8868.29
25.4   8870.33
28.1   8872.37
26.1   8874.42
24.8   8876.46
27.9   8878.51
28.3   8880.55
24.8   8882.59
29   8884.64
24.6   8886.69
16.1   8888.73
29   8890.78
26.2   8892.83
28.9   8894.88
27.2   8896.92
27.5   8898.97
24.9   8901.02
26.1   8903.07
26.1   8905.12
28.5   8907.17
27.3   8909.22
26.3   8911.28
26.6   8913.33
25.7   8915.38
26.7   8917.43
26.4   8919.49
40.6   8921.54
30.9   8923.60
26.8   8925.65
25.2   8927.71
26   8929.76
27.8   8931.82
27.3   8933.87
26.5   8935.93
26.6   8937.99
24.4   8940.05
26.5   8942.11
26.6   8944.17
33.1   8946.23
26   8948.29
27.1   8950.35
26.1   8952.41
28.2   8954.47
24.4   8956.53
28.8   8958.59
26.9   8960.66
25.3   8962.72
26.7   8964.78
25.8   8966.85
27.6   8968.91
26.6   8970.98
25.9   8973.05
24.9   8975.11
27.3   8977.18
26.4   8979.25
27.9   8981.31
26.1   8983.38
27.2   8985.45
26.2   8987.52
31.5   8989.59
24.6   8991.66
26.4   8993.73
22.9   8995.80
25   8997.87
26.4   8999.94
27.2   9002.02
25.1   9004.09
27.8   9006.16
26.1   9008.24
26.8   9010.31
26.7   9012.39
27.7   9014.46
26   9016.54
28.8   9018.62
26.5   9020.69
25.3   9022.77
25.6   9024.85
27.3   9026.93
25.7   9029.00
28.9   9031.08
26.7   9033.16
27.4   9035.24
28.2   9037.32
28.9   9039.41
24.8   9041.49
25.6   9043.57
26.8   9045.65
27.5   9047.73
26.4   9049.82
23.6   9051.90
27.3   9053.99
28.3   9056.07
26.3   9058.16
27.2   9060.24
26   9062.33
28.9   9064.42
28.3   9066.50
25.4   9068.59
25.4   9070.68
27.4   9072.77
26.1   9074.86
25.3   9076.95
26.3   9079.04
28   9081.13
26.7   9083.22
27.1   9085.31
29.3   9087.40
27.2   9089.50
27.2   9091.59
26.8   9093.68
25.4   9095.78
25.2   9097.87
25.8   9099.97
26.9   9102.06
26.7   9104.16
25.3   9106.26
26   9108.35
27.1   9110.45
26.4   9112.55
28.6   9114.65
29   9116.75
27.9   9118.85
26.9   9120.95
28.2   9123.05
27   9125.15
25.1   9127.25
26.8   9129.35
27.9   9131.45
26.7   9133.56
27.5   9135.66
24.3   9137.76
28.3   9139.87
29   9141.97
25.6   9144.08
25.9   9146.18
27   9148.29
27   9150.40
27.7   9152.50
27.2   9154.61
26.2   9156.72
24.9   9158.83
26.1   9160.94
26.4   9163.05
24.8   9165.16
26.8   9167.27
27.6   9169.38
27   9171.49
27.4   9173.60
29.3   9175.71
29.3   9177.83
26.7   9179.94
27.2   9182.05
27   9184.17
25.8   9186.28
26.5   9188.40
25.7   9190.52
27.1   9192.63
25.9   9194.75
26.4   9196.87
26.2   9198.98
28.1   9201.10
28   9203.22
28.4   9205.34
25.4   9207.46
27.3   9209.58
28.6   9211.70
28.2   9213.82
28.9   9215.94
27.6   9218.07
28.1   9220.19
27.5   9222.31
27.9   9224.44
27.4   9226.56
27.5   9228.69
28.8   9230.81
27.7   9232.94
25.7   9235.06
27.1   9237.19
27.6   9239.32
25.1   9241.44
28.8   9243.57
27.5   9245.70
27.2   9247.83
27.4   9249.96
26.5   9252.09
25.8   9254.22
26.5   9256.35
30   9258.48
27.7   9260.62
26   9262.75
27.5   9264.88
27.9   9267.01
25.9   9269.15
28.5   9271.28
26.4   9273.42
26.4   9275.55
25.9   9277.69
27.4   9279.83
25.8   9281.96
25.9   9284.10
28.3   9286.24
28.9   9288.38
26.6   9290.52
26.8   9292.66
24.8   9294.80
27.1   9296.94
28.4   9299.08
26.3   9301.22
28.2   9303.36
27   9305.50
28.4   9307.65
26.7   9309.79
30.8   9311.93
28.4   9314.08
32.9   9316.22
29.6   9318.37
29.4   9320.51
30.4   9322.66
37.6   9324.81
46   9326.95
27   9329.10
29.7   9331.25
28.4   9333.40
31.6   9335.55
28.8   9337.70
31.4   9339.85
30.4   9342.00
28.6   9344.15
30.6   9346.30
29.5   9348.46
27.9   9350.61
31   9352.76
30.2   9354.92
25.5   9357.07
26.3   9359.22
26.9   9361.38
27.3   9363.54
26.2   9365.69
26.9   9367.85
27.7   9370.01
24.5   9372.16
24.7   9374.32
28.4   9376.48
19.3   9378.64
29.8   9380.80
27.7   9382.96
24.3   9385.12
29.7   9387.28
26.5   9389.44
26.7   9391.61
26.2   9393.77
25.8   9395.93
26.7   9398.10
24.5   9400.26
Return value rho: 27.0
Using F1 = 26.4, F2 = 27.7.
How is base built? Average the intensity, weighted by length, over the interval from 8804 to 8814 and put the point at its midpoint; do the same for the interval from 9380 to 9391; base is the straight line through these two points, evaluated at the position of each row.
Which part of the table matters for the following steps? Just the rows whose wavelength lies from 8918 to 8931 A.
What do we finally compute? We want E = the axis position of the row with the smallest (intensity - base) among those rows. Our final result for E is 8927.71 A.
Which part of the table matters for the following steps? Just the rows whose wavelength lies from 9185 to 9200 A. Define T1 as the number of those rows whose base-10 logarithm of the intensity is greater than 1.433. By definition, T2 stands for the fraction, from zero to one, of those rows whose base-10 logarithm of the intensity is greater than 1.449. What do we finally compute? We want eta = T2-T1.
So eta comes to 0.0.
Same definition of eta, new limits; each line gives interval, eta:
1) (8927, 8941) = -2.0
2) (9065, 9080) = -1.9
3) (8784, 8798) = -3.7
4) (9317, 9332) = -5.1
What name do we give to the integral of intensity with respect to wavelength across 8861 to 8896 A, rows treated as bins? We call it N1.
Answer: 925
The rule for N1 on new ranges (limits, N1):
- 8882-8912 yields 785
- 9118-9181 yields 1698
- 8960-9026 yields 1747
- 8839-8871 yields 872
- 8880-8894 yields 355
